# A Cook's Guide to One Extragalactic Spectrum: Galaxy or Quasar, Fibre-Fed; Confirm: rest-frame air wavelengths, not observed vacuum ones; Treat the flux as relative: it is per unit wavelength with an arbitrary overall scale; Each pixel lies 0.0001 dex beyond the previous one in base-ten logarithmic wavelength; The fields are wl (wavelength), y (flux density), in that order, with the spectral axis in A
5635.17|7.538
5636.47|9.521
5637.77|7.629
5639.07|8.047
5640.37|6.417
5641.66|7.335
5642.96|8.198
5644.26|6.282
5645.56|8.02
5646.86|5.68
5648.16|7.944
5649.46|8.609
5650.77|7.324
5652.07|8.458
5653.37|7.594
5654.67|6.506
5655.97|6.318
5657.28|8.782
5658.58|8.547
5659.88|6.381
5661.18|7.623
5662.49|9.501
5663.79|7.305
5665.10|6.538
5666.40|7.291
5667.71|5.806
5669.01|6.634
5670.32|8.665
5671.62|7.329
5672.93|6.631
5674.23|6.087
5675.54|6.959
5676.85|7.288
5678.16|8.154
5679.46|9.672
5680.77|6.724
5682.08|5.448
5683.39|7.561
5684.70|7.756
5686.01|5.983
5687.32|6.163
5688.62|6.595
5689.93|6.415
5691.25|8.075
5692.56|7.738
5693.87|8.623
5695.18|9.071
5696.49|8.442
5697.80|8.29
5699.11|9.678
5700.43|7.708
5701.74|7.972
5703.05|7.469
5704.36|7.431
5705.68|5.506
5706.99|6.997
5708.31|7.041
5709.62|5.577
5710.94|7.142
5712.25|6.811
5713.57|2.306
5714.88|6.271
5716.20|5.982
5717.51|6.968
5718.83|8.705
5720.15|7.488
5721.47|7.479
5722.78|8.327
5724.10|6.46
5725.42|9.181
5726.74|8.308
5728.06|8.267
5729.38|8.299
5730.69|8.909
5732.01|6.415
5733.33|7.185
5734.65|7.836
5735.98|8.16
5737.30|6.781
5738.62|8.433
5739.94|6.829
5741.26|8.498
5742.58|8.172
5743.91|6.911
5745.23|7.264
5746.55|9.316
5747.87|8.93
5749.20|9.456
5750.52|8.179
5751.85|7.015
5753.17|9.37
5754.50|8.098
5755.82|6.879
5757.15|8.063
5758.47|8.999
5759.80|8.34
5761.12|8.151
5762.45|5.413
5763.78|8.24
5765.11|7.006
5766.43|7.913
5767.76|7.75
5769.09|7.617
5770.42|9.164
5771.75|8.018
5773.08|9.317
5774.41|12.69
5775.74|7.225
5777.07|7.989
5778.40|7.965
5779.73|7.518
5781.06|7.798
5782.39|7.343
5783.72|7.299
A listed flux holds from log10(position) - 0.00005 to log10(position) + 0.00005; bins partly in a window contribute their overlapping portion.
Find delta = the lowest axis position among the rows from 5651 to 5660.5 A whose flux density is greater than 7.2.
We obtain 5652.07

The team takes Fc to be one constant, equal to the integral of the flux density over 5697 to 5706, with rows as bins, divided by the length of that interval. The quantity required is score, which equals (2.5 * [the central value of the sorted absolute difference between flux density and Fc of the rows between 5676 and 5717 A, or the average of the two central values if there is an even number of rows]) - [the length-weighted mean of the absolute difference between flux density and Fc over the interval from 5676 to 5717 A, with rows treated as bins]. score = 0.9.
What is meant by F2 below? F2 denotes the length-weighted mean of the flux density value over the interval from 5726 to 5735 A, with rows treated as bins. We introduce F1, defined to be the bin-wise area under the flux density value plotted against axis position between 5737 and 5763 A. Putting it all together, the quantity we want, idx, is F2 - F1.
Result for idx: -200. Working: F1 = 208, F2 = 7.91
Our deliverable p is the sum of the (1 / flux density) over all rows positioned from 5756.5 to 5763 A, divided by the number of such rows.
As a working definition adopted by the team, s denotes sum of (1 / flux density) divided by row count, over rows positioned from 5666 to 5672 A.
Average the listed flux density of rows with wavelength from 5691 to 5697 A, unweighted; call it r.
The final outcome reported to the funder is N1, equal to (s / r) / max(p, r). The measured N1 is 0.0020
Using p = 0.132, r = 8.4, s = 0.142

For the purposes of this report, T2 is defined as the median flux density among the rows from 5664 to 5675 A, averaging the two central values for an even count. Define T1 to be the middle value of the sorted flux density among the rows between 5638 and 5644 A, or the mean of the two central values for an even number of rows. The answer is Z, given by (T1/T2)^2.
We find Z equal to 1.3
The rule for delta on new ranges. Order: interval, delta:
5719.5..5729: 5720.15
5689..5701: 5691.25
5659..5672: 5661.18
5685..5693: 5691.25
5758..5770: 5758.47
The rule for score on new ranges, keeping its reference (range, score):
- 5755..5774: 0.4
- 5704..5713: 0.8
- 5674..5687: 1.4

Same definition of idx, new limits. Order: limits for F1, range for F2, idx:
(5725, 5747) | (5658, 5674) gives -167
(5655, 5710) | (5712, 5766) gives -398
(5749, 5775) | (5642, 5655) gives -207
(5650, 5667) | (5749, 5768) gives -121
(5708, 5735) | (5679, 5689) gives -187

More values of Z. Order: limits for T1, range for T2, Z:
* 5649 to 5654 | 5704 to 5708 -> 1.3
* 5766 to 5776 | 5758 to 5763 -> 0.9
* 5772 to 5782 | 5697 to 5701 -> 0.9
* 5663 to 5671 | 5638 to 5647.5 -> 0.9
